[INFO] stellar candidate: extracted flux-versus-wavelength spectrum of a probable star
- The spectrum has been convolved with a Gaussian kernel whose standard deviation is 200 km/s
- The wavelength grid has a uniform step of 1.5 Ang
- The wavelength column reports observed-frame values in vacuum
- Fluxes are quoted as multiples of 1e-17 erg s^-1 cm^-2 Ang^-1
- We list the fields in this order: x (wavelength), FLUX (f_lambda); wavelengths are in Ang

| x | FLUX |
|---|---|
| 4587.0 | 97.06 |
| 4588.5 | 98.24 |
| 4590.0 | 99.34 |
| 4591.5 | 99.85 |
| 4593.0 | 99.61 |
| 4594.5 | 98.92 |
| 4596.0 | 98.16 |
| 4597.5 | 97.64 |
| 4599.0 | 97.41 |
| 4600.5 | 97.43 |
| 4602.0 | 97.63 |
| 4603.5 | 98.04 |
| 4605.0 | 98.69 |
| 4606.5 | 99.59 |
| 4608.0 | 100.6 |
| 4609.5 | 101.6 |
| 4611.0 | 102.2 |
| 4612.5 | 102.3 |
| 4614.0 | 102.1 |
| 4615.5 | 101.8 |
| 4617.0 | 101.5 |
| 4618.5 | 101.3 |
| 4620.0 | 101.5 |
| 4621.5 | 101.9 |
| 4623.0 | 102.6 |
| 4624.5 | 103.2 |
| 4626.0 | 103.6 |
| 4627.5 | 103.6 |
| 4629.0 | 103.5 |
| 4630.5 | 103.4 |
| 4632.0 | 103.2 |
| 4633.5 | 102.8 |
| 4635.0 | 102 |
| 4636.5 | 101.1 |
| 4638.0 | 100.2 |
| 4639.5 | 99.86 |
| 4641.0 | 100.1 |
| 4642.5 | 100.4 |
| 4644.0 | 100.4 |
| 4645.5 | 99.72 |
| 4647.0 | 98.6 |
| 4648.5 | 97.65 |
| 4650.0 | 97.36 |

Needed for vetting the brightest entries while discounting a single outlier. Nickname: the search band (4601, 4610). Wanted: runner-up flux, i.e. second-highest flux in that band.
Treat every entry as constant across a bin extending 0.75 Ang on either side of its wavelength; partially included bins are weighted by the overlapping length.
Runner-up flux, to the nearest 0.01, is 100.60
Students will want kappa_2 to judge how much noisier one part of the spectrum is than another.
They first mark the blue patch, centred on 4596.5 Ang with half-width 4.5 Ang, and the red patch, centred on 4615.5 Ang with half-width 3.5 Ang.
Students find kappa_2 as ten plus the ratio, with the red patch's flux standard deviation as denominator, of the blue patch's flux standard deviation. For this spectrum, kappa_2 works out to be 12.2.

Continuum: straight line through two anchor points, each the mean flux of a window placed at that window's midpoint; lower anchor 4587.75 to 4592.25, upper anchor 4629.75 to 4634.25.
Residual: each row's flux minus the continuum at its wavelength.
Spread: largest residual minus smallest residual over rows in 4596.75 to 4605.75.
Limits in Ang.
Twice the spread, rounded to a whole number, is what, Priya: 2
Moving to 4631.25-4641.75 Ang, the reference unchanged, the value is 8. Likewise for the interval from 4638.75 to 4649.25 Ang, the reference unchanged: 7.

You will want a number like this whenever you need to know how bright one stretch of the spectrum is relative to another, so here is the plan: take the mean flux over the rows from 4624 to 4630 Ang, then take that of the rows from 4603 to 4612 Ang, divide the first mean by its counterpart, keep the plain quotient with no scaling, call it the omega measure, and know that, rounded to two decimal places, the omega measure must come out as 1.03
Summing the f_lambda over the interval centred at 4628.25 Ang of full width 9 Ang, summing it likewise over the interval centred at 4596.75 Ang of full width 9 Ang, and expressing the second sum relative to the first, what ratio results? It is 0.95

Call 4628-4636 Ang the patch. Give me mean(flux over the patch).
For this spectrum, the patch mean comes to 103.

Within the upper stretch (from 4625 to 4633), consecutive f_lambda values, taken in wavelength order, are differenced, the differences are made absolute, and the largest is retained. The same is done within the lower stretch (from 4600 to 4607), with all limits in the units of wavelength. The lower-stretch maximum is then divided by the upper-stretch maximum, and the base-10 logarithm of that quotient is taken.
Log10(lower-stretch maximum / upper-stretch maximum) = 0.7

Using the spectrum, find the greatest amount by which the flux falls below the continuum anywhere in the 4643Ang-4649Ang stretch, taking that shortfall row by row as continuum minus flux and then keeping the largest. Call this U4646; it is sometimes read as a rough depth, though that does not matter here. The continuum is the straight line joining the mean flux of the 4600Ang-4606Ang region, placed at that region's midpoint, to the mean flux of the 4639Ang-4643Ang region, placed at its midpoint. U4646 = 2.9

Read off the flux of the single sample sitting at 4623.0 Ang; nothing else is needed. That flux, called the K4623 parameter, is 102.6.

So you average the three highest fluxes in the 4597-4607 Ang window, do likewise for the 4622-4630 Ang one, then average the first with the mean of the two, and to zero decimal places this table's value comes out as 100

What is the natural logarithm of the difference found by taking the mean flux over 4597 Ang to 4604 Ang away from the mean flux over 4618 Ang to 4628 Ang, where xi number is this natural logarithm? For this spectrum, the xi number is 1.59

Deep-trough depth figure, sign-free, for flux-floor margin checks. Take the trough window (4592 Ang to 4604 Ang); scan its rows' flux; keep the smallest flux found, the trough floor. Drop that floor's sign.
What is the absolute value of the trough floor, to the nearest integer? 97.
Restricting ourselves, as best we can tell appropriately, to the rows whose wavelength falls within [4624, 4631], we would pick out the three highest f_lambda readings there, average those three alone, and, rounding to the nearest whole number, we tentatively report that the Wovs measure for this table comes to 104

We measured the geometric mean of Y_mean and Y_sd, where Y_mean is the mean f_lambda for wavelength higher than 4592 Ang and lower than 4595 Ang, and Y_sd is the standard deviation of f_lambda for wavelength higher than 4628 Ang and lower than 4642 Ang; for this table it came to 12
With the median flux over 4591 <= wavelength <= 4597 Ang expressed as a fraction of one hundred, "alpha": 0.99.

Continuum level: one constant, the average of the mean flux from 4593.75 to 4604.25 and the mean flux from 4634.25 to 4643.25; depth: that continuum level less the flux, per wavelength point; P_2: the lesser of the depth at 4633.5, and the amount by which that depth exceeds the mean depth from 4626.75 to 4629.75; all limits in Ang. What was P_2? -3.55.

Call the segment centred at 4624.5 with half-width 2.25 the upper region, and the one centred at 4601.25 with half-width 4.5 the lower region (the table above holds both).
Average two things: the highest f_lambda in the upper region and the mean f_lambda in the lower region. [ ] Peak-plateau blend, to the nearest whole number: 101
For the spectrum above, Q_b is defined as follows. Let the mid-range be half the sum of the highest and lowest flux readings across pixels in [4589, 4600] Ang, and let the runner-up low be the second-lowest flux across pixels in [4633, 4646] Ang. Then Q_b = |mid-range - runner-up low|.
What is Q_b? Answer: 1.23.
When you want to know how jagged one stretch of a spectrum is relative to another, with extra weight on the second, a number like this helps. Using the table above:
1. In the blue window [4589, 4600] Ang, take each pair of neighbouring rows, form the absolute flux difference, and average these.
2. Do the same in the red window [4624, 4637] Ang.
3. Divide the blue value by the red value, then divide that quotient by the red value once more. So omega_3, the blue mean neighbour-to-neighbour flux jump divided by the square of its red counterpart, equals 3.7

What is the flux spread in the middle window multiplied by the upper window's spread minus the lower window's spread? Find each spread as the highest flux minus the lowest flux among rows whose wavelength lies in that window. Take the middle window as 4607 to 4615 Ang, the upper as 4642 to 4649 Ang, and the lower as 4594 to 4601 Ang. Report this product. 2.1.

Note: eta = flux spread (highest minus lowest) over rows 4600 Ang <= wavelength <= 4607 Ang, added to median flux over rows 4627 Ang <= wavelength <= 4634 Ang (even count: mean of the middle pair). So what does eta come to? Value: 105.6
